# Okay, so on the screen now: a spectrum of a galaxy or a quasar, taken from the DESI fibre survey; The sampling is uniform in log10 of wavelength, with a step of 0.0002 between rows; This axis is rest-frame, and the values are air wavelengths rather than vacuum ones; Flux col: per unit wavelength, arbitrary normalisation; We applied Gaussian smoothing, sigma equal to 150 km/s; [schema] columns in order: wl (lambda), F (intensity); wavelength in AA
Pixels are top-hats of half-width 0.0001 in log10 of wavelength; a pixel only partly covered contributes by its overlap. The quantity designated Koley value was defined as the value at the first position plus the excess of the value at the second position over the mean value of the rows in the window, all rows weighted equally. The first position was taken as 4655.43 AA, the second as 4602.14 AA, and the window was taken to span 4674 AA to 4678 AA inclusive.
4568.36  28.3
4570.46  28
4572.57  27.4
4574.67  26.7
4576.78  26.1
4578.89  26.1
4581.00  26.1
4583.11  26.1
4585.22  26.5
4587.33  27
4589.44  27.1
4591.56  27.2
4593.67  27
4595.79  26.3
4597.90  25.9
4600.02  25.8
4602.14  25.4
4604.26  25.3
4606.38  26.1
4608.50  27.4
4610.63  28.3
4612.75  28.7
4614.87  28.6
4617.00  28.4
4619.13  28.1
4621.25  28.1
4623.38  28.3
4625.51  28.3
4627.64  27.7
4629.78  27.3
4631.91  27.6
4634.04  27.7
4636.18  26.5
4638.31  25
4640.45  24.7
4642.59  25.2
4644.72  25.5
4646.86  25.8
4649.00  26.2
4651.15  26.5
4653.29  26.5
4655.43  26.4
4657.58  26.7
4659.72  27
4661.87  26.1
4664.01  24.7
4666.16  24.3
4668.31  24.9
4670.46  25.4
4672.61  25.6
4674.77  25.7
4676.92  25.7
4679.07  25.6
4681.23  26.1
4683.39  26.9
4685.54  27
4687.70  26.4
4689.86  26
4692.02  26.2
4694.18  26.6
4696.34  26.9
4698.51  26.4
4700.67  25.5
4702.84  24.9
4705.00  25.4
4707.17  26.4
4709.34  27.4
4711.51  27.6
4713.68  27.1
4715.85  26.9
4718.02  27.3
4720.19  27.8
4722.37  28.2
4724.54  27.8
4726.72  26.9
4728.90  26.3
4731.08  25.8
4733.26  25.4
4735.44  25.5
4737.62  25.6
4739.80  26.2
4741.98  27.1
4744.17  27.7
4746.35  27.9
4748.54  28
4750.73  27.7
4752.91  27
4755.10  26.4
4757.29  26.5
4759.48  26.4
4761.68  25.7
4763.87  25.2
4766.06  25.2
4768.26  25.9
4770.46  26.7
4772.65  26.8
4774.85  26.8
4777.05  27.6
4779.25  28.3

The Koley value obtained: 26.1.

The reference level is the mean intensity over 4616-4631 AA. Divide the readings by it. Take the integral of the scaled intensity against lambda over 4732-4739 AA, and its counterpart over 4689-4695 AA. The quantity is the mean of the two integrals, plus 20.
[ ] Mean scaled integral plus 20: 26.0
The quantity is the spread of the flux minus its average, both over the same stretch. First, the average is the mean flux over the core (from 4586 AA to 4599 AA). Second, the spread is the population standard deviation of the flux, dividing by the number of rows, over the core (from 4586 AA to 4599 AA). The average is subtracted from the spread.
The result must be -26.3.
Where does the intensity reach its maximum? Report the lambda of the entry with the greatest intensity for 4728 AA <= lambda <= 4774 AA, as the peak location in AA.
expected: 4748.54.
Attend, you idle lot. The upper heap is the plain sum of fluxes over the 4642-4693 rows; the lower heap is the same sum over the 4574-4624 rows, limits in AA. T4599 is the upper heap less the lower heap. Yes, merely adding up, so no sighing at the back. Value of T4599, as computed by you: -24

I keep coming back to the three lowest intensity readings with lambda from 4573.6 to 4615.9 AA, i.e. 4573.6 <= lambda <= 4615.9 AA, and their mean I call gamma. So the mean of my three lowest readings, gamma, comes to 25.50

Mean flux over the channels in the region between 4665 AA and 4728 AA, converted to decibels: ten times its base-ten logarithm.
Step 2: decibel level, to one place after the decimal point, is 14.2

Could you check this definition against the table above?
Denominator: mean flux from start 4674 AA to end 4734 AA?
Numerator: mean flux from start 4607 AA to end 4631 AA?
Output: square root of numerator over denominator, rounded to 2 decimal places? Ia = 1.03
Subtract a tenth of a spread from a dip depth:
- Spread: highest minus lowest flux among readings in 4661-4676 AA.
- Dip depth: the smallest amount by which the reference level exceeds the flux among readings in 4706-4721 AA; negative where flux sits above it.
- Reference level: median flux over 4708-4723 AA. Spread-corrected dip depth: -0.6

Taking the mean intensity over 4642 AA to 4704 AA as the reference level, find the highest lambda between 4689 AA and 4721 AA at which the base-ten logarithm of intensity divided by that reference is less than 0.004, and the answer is 4705.00 AA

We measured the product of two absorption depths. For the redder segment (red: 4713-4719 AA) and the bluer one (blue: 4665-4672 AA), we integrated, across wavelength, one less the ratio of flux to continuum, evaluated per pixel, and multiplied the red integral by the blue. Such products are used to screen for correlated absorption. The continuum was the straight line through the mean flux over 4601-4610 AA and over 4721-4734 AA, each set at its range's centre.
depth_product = -0.04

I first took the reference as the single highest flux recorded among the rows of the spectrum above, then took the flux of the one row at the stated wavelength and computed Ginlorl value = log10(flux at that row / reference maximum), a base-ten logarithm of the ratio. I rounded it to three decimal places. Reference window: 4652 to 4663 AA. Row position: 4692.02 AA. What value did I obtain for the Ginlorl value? -0.013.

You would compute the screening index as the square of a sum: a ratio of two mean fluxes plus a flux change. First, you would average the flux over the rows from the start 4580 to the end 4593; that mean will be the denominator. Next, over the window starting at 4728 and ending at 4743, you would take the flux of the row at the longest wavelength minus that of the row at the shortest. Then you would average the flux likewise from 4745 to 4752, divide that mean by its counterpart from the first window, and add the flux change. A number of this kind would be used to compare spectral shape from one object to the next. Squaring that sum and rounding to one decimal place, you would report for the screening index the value 3.4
